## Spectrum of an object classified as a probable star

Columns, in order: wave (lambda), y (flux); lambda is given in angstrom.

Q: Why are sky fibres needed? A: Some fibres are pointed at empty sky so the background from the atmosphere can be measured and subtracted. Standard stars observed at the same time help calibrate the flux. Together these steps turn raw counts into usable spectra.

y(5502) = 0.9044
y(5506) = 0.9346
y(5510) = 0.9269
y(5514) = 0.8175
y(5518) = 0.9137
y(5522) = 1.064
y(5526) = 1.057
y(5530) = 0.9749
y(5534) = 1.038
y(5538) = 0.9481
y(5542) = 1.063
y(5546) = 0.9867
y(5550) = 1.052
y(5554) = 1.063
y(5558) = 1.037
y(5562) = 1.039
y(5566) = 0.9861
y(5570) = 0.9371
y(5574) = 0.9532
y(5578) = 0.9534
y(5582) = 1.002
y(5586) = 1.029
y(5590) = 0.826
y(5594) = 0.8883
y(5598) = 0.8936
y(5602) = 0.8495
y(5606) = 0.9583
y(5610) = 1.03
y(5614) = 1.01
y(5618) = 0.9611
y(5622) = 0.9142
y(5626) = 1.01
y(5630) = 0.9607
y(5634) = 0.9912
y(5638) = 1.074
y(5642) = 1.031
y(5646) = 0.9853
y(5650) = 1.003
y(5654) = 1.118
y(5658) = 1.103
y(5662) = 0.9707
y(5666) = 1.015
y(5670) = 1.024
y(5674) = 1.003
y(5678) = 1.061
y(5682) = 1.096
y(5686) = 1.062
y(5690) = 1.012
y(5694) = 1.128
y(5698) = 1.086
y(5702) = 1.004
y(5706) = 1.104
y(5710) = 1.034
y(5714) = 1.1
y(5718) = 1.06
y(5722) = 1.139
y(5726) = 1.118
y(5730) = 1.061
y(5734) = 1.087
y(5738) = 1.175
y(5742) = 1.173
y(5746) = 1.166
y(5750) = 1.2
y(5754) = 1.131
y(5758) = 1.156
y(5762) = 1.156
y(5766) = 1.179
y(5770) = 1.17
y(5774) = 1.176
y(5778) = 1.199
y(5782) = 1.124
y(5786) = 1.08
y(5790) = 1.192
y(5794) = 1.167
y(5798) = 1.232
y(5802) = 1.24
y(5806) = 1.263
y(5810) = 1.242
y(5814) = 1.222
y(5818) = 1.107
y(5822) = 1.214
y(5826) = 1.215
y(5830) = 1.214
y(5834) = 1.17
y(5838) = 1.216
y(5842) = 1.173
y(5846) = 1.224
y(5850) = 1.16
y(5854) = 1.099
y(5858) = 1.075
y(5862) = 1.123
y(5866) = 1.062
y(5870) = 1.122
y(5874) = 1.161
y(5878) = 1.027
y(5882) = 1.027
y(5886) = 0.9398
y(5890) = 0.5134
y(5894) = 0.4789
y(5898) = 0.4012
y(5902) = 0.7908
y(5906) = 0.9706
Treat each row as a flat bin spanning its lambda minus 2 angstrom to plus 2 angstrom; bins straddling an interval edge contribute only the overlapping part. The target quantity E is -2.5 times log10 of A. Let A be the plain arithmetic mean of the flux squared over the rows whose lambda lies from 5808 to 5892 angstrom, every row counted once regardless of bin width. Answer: -0.2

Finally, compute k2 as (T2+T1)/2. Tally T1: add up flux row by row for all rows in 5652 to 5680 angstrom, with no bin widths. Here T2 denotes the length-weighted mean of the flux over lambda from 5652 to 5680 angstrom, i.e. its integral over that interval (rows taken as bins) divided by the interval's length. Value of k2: 4.2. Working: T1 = 7.3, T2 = 1.04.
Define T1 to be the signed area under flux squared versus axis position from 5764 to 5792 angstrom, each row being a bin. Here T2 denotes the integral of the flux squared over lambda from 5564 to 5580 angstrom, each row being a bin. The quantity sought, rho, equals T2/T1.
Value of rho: 0.4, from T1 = 38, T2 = 15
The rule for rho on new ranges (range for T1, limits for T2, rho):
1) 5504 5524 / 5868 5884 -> 1.1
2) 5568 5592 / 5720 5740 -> 1.1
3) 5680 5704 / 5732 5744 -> 0.6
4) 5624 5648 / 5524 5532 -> 0.3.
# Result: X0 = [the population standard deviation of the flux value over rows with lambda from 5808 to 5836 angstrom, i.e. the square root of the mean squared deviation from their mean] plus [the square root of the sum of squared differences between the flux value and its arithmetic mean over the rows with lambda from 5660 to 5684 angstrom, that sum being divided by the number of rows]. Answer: 0.082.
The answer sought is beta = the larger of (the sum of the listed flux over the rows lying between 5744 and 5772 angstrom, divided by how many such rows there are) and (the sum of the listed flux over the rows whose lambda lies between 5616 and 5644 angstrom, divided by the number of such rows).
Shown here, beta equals 1.17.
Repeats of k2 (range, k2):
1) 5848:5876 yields 4.5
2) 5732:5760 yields 4.6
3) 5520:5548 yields 4.1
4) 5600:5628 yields 3.8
